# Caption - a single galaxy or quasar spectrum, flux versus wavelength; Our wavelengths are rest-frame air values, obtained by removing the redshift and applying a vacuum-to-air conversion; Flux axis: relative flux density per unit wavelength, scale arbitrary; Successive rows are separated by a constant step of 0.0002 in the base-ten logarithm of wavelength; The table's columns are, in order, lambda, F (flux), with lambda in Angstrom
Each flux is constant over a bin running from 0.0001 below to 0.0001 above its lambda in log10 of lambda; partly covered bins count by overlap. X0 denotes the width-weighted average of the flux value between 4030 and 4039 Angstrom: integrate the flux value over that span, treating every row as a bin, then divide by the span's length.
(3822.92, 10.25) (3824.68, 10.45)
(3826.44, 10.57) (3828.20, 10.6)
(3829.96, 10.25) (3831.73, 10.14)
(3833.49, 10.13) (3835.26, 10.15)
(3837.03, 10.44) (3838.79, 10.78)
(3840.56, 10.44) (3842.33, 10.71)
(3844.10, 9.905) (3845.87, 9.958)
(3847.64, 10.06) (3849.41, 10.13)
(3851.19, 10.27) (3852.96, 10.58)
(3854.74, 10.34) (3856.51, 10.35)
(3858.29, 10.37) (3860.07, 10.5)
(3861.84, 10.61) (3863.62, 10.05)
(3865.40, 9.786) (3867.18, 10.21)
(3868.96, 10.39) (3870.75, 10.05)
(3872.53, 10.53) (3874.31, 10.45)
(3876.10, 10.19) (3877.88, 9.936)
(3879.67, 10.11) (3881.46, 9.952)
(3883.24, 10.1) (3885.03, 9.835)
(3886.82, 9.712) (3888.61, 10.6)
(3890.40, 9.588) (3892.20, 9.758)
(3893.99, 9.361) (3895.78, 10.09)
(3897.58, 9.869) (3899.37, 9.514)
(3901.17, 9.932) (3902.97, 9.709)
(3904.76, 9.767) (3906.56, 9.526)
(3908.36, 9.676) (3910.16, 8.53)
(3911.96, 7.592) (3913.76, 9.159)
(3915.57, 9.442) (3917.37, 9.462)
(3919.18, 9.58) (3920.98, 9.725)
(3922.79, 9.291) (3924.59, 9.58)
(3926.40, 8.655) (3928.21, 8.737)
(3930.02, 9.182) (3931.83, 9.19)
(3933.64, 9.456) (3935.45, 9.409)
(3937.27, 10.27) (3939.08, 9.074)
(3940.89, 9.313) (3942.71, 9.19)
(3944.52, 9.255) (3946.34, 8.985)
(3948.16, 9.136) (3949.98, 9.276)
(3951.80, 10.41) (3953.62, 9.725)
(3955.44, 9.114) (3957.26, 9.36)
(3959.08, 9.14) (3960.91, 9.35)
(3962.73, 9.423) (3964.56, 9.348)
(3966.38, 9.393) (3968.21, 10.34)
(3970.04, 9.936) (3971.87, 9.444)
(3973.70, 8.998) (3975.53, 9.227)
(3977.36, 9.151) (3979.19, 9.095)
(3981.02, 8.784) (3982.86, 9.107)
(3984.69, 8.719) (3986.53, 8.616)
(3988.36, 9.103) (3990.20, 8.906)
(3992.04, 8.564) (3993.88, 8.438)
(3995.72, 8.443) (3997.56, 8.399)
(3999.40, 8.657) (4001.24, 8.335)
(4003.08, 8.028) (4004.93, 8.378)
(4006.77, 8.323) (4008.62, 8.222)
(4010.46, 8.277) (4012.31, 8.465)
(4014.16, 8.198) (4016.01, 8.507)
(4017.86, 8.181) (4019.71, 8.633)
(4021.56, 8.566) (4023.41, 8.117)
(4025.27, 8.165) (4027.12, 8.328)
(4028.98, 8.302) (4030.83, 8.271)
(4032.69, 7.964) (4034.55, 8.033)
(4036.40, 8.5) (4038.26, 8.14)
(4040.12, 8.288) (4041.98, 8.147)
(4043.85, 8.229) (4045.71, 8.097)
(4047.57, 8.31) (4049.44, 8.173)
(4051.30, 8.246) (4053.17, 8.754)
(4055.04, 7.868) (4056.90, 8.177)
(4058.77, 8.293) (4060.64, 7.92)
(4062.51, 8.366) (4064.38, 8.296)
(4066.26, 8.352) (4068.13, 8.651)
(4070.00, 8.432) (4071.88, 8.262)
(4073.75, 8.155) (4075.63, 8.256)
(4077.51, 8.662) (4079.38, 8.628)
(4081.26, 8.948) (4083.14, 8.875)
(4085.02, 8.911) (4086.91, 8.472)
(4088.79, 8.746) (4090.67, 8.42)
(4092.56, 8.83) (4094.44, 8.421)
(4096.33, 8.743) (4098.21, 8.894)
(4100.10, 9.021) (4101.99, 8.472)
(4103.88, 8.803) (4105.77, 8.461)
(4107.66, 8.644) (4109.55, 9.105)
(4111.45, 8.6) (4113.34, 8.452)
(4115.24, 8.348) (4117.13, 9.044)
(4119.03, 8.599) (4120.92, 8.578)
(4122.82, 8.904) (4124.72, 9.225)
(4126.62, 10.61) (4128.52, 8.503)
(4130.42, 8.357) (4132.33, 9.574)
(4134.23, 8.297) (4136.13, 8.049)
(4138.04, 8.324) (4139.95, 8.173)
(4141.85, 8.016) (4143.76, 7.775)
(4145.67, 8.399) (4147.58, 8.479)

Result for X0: 8.2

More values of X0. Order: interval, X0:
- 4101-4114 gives 8.7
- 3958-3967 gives 9.3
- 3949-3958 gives 9.6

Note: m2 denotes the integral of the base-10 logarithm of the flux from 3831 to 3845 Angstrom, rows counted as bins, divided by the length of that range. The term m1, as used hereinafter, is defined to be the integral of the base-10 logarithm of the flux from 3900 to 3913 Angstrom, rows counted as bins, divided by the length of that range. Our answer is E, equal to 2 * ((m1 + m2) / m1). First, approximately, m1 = 0.96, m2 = 1.01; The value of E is 4.10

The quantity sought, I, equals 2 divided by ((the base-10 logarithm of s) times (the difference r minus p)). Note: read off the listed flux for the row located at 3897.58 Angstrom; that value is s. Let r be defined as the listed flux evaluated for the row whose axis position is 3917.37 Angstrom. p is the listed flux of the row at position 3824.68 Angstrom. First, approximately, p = 10.45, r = 9.462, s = 9.869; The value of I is -2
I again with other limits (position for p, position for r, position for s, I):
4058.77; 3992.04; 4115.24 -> 8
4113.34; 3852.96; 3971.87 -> 1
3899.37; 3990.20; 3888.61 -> -3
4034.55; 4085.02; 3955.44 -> 2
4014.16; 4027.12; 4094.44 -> 17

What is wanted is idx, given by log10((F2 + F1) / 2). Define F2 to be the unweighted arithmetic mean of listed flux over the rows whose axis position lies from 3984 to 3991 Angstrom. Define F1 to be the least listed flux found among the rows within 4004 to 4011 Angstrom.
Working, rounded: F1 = 8.222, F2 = 8.8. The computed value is 0.931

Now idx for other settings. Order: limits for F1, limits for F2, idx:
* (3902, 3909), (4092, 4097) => 0.959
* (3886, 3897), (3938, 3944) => 0.967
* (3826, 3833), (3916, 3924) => 0.992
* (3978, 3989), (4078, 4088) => 0.939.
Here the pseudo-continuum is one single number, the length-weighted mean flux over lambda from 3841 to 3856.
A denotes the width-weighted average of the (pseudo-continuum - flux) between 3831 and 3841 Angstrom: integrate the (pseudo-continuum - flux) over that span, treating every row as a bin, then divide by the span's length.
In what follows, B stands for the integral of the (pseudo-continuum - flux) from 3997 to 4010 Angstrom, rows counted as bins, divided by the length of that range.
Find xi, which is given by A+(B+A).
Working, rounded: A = -0.1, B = 1.92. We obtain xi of 1.7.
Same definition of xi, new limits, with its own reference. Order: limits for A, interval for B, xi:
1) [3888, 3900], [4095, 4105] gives 2.4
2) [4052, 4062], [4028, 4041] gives 6.1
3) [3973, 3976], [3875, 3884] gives 2.5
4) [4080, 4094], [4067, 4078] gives 4.9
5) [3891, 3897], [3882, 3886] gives 1.3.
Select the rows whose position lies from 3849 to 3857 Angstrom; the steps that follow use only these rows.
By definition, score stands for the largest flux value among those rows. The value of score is 10.58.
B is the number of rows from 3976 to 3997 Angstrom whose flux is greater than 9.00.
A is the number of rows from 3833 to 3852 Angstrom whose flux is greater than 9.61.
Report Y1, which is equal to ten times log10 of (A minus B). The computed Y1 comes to 8.5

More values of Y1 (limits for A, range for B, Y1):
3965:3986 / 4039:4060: 3.0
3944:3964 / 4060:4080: 3.0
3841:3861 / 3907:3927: 4.8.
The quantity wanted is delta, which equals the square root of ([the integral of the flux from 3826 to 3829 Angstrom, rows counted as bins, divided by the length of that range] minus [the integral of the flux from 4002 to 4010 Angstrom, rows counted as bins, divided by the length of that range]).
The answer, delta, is 1.53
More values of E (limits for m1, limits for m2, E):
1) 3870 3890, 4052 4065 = 3.82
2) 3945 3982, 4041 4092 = 3.90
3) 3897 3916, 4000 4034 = 3.90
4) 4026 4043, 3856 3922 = 4.17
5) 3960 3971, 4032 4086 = 3.87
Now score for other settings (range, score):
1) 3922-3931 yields 9.58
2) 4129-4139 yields 9.574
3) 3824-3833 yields 10.6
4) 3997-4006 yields 8.657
